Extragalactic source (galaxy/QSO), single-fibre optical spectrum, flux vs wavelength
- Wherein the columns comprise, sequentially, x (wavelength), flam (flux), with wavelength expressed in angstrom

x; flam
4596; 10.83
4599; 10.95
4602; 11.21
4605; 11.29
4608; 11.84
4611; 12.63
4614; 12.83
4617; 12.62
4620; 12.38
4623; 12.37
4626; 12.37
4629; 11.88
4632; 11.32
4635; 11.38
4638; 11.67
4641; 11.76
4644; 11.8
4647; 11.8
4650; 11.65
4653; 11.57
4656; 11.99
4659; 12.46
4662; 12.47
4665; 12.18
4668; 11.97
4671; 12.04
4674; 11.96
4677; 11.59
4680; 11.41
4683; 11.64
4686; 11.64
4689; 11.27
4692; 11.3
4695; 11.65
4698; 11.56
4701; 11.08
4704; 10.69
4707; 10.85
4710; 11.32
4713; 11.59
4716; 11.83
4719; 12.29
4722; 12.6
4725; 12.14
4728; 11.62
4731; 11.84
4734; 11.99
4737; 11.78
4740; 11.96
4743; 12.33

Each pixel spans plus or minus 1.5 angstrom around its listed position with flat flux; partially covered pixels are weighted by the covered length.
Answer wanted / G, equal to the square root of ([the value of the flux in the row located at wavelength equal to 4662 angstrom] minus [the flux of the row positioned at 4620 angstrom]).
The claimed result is 0.30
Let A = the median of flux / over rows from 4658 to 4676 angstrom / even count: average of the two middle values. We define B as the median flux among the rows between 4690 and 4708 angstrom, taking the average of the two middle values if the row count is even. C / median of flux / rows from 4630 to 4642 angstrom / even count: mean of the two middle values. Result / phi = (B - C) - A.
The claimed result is -12.4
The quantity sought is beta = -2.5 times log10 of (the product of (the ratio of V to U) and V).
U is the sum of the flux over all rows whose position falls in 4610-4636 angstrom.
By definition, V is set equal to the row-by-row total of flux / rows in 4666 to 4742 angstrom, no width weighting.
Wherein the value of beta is -7.2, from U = 110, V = 292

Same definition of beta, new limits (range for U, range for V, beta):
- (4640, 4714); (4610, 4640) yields -4.3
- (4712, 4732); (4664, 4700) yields -5.9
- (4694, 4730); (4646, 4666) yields -4.3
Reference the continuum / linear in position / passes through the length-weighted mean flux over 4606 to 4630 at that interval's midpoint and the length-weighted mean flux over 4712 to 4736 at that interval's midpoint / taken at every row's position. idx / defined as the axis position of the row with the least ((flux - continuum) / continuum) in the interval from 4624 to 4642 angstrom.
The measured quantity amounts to 4632 angstrom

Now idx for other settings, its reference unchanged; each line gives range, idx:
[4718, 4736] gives 4728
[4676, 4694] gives 4689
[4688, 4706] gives 4704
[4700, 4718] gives 4704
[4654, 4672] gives 4656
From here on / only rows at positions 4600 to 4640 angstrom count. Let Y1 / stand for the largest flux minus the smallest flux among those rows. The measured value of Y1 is 1.6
